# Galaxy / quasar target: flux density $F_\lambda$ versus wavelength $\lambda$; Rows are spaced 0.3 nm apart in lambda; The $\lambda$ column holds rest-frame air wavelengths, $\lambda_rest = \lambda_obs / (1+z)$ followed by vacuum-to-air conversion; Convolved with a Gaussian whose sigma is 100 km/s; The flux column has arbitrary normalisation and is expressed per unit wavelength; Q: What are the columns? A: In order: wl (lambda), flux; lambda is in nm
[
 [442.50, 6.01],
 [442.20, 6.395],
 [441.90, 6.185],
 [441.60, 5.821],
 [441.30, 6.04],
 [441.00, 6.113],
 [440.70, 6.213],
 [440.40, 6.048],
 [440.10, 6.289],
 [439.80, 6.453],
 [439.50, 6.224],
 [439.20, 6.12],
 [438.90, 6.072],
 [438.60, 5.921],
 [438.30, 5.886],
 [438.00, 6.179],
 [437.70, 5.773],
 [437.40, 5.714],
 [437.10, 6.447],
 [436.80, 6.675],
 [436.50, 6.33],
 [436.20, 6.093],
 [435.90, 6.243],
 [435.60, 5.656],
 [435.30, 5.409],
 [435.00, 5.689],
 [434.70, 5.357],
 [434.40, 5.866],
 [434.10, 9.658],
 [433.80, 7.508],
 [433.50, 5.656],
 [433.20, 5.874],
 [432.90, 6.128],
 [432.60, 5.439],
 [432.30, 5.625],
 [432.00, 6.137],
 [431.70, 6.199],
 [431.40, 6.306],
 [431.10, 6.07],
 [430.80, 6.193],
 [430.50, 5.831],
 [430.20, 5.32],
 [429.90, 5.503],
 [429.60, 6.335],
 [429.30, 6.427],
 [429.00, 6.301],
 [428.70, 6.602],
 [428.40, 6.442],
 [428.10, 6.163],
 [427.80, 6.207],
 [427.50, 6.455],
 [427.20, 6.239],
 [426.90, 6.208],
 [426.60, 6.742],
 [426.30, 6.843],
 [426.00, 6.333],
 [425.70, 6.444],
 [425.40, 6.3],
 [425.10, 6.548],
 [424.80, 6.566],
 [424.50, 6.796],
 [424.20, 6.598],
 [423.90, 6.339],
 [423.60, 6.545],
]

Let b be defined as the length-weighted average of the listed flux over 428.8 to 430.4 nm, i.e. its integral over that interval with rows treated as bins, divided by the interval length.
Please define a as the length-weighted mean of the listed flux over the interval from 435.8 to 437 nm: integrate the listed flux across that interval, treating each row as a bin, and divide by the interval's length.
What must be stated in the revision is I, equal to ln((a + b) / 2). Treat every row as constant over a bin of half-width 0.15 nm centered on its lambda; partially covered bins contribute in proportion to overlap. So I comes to 1.82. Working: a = 6.34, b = 6.0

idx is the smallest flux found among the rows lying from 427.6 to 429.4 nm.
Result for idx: 6.163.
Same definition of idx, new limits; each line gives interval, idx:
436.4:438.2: 5.714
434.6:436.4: 5.357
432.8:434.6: 5.656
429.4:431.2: 5.32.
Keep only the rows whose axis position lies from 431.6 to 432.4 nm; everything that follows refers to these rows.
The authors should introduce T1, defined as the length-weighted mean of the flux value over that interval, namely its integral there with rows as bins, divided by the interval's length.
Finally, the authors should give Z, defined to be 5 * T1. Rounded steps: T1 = 6.0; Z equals 30.0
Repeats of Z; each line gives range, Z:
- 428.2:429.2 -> 32.2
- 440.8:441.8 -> 30.1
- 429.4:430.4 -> 28.8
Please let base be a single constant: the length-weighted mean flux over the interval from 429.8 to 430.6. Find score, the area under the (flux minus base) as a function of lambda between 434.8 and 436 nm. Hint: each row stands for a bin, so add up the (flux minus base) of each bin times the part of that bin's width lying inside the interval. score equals 0.2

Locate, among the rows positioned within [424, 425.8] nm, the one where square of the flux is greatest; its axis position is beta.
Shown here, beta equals 424.50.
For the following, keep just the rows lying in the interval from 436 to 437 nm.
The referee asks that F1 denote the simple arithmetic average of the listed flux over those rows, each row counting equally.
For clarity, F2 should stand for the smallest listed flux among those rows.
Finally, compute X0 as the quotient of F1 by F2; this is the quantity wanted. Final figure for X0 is 1.04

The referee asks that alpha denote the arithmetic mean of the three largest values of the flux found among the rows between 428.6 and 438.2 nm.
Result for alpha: 7.95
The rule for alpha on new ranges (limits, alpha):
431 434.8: 7.82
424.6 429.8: 6.73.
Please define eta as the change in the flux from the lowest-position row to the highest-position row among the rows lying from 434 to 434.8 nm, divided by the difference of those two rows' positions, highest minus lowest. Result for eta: -7.2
